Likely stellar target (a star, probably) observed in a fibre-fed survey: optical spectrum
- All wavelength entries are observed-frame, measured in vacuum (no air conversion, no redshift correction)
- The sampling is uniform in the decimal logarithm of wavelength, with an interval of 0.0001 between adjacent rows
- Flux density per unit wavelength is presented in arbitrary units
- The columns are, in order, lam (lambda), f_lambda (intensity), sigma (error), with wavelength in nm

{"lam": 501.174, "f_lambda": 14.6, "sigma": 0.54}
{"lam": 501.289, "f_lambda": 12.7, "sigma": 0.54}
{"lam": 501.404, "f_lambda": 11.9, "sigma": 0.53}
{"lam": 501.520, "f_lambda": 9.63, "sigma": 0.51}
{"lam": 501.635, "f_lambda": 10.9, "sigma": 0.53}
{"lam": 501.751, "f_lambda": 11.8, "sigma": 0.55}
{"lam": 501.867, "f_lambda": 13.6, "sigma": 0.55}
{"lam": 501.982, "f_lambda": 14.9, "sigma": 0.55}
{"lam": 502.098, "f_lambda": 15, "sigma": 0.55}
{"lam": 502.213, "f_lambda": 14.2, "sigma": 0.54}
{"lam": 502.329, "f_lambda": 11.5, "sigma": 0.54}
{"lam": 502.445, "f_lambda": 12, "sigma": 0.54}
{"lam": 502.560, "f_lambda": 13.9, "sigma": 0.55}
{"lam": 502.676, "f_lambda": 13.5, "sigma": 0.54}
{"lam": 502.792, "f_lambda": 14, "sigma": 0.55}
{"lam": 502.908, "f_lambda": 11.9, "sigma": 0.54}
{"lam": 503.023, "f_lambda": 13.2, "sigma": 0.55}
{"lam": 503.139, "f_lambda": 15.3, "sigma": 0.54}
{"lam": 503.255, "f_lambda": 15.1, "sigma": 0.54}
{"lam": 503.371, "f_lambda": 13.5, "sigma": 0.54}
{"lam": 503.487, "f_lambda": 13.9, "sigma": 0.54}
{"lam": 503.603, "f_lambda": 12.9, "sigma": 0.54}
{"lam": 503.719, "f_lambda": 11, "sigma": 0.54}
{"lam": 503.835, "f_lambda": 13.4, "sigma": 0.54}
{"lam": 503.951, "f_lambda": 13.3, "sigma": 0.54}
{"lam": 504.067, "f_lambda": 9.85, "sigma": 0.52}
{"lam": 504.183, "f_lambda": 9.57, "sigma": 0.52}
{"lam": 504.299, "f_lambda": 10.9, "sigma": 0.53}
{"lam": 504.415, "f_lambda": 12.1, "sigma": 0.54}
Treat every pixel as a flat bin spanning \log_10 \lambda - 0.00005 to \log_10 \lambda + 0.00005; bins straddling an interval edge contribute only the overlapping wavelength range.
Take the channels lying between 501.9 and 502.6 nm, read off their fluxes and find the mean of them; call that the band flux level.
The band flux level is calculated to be 13.6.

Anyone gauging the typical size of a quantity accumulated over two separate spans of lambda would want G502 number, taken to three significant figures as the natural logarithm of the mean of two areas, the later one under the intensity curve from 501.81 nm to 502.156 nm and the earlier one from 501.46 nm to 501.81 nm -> 1.48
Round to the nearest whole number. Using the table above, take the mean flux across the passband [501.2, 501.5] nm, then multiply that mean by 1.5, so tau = 18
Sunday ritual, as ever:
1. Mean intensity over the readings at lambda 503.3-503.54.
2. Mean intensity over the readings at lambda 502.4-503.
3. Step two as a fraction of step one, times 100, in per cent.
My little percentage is 95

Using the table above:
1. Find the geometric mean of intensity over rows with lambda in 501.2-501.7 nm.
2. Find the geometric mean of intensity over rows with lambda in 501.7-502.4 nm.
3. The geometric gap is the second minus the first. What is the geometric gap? 2.2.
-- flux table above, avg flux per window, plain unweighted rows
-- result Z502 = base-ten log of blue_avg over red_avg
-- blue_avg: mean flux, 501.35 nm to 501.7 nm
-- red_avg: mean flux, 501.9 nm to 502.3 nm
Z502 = -0.13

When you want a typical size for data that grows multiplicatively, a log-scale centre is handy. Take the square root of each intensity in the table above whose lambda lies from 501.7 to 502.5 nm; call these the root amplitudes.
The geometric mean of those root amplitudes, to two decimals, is 3.63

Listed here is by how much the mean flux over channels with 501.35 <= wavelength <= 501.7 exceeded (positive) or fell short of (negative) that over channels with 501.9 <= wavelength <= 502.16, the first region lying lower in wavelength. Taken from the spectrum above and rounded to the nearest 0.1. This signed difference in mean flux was -4.1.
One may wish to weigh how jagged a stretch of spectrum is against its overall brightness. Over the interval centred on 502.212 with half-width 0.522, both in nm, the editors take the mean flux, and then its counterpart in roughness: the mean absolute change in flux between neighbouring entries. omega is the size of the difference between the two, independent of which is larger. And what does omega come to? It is 12.2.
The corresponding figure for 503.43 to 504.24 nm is 10.5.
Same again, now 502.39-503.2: 12.0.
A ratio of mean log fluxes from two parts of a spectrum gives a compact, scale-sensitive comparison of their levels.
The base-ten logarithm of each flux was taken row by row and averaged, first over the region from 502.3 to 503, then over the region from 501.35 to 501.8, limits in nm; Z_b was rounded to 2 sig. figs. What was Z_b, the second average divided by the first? 0.94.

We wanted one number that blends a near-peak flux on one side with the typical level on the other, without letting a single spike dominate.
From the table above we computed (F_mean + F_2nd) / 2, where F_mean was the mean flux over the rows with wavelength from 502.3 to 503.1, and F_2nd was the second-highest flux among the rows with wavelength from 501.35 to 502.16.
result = 13.9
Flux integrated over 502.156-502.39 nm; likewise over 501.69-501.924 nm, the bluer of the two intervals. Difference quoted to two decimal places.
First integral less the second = 0.04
